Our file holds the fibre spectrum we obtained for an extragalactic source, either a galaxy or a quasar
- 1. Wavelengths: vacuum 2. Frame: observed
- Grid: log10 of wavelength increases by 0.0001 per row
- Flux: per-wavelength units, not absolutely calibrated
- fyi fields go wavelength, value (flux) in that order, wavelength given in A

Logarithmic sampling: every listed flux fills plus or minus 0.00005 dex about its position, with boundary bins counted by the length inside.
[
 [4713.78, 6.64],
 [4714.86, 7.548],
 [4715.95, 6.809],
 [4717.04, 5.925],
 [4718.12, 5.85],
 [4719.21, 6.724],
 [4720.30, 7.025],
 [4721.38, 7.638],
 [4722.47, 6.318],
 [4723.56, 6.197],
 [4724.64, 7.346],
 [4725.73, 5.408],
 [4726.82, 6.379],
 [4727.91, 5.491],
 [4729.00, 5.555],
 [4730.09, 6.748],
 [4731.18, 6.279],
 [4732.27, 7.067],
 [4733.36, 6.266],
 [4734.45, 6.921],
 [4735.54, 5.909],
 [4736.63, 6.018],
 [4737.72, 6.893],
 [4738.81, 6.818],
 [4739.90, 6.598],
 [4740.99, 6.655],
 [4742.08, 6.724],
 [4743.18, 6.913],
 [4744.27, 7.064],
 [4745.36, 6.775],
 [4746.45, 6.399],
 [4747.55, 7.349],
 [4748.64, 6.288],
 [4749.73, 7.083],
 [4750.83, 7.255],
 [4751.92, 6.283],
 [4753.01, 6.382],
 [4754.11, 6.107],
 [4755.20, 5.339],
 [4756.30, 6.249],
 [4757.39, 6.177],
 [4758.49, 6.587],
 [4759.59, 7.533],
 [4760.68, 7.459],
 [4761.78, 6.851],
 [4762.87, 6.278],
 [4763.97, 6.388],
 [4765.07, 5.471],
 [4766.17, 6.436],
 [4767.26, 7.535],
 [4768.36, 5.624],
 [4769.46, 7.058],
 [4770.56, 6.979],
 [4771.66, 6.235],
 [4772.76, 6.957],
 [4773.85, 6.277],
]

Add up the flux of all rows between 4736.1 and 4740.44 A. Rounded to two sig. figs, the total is 26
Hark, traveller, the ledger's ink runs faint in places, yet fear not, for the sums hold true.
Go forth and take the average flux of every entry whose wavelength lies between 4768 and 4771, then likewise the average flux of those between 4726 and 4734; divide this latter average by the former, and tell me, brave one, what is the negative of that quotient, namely -0.95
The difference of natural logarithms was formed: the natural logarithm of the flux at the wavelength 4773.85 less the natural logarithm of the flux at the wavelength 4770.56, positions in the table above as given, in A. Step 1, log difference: -0.11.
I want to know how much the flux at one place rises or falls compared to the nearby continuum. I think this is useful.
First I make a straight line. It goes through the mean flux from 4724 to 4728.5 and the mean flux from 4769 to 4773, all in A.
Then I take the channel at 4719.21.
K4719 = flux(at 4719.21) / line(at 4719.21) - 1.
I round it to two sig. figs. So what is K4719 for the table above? 0.11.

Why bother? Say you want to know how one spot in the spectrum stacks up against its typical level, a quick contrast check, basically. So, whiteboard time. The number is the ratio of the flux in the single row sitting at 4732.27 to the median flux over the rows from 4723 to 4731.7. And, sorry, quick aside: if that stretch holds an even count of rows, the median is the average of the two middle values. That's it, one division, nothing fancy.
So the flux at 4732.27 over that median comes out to 1.13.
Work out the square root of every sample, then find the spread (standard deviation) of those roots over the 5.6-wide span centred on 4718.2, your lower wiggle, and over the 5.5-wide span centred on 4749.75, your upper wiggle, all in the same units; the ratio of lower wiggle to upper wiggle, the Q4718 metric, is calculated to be 1.1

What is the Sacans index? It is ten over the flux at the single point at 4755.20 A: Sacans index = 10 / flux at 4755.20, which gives 1.87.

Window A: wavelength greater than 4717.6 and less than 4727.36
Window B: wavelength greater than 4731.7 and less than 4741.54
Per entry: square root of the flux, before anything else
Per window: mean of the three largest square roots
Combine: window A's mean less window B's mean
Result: 0.07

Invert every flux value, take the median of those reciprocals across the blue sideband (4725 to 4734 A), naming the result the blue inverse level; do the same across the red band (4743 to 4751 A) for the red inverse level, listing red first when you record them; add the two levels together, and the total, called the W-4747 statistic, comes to 0.303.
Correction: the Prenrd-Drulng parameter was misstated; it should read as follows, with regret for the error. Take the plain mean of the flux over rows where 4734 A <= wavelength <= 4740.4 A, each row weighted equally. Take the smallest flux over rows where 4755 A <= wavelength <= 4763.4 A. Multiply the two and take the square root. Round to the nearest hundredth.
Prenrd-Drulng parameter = 5.90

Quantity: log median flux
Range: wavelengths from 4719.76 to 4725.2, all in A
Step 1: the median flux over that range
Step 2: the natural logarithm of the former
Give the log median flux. 1.95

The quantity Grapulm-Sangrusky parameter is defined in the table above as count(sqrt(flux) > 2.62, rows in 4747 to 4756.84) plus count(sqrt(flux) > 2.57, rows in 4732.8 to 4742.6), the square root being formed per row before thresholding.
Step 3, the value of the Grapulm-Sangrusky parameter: 8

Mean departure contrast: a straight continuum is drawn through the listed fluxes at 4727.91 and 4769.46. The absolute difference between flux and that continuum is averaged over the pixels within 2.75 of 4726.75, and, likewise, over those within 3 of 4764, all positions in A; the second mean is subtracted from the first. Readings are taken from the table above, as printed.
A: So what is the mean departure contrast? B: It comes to -0.01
